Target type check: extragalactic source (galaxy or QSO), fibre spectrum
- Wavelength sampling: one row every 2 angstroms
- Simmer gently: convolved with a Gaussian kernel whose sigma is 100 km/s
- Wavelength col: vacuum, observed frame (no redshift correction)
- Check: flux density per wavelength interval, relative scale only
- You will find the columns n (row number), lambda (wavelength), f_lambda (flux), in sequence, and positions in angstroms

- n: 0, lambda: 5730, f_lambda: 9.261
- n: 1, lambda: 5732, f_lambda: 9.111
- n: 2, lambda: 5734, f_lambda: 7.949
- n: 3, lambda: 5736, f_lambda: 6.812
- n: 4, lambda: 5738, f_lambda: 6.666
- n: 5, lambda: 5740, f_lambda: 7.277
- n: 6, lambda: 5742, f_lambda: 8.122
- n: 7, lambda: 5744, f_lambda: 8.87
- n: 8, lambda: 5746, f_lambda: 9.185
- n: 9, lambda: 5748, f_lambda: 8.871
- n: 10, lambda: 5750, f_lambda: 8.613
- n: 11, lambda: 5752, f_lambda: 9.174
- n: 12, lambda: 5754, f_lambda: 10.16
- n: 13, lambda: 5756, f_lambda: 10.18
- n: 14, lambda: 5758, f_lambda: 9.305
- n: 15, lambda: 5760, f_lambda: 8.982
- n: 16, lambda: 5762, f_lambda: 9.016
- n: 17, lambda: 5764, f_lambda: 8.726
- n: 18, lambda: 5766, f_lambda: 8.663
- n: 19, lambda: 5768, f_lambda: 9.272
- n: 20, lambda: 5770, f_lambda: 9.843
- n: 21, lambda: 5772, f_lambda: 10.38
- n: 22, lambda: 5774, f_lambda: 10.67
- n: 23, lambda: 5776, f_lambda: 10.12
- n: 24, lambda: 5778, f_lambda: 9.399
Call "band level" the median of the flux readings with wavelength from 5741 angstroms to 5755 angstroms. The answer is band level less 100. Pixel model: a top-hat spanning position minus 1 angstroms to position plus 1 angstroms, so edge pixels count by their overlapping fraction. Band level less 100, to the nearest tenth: -91.1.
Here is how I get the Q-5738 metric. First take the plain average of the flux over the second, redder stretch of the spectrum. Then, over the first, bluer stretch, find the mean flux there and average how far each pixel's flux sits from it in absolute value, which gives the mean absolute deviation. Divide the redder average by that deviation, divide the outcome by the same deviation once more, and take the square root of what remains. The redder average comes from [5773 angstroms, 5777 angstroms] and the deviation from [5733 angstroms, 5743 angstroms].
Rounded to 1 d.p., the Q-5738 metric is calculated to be 6.0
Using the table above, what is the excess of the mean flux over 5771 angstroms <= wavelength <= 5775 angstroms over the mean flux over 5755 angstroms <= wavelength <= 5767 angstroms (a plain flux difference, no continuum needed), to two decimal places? 1.38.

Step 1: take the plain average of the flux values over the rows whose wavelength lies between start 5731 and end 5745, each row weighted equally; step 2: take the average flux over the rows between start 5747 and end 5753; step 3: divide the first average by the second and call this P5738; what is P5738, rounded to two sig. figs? 0.88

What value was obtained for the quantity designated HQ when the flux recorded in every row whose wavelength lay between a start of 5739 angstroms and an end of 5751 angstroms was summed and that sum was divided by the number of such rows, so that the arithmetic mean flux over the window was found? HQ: 8.5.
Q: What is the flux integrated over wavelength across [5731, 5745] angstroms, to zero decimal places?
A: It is 110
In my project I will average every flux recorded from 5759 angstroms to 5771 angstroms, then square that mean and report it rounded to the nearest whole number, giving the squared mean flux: 83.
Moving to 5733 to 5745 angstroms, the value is 58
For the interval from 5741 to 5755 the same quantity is 81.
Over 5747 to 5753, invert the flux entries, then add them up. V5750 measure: 0.34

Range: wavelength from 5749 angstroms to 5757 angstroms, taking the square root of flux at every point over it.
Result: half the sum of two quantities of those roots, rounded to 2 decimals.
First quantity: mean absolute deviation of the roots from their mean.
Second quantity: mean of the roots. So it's 1.59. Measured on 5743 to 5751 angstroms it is 1.50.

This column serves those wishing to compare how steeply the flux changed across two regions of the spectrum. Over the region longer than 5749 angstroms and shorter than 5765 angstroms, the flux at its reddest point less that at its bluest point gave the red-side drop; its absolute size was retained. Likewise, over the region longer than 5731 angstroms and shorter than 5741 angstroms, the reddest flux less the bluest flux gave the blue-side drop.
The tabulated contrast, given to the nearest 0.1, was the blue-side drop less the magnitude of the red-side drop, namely -1.9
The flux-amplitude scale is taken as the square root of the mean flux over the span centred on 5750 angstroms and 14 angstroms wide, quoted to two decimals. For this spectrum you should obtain 3.05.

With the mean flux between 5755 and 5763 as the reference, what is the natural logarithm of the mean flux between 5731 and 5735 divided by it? -0.09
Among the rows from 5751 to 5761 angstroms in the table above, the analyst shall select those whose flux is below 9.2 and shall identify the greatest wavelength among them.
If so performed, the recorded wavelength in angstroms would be 5760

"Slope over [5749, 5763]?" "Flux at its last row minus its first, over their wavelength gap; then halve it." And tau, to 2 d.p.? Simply 0.02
